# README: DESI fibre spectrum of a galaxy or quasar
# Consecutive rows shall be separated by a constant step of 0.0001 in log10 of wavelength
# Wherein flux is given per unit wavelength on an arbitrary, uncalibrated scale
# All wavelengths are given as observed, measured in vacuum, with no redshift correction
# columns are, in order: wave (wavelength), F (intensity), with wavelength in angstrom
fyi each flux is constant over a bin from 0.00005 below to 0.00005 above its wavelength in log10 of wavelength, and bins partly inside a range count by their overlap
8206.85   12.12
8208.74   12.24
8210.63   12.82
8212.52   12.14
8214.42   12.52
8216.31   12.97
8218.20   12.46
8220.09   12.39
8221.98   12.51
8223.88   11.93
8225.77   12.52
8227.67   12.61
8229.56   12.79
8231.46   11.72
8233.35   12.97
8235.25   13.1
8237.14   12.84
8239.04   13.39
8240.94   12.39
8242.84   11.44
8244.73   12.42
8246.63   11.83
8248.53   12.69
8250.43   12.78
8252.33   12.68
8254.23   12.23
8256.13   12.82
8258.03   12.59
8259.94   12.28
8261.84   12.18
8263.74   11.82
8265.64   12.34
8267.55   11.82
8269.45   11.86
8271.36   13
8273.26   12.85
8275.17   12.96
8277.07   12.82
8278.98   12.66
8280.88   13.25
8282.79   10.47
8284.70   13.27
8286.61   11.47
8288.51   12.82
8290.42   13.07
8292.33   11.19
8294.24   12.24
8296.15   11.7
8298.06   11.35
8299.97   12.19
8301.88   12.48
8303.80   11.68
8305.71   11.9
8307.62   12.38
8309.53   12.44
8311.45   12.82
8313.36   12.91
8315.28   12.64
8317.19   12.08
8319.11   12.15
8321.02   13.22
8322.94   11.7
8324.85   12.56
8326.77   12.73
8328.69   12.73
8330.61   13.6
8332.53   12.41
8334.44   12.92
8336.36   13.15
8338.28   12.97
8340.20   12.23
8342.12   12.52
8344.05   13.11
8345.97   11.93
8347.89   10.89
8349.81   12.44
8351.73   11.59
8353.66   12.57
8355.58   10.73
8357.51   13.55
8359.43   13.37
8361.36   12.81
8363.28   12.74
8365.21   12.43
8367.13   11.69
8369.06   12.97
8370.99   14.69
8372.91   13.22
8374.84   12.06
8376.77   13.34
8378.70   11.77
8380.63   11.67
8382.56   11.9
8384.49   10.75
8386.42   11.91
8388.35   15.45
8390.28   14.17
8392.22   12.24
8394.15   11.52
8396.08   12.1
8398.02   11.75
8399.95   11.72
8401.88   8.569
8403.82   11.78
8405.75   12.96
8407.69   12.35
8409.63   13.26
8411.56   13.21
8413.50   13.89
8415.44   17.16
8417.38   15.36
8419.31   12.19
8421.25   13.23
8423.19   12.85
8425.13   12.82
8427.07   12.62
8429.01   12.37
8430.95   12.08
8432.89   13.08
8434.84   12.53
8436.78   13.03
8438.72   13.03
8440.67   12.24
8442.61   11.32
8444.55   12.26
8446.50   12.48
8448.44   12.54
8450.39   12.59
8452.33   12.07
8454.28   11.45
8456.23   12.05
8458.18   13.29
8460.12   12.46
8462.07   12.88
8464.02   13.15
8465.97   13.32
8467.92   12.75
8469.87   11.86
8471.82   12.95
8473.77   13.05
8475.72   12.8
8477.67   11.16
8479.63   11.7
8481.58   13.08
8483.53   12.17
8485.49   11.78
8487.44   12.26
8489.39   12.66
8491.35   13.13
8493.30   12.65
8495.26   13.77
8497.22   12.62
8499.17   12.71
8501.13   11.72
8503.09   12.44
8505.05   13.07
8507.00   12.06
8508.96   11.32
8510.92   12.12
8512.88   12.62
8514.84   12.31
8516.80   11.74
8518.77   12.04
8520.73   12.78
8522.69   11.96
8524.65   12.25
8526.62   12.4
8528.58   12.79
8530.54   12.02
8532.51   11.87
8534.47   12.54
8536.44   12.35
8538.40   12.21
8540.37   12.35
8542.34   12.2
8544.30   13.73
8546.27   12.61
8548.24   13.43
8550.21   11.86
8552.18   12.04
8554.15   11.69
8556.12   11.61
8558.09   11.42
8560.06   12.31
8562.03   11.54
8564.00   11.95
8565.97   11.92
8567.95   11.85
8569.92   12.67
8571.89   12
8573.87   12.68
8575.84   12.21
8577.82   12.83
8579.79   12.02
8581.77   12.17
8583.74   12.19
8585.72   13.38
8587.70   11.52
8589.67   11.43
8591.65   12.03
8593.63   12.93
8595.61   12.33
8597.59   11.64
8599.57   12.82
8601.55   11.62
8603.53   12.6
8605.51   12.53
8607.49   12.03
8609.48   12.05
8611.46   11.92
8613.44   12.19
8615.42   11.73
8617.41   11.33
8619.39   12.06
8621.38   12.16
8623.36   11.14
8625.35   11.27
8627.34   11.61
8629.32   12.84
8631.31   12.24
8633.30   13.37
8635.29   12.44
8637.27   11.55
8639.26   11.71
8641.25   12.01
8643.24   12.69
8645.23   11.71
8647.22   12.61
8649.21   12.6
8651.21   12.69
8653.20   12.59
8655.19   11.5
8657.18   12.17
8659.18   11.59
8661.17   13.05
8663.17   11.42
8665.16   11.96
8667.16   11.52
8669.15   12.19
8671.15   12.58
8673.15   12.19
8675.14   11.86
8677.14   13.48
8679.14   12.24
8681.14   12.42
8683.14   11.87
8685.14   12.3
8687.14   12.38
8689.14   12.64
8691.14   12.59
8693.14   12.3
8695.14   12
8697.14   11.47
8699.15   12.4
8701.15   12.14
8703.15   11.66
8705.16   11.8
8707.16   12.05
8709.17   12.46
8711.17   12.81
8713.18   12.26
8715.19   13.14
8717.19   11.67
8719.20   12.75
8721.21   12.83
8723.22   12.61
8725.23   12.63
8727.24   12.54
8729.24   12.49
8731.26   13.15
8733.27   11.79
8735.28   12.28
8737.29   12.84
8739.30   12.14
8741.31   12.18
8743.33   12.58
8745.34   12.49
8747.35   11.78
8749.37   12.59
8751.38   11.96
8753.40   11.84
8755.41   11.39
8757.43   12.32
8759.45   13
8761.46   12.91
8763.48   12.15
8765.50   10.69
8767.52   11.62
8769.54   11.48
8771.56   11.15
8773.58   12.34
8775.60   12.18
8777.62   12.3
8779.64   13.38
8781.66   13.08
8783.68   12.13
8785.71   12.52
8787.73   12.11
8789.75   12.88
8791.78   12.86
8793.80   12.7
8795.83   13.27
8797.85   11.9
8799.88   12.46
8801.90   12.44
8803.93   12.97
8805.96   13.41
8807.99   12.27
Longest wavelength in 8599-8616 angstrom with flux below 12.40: 8615.42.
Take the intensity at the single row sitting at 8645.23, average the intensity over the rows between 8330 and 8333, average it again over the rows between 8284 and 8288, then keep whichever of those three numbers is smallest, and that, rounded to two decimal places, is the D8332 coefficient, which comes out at 11.71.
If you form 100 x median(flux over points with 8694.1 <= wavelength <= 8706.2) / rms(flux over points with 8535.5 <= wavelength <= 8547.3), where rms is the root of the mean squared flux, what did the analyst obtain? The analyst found 95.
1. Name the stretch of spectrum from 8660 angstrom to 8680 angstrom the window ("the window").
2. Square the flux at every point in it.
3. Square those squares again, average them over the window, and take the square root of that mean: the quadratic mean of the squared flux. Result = 151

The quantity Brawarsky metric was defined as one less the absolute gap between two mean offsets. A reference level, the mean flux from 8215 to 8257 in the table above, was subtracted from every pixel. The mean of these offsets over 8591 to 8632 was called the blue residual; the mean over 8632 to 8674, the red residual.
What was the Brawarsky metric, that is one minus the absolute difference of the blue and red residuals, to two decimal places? 0.85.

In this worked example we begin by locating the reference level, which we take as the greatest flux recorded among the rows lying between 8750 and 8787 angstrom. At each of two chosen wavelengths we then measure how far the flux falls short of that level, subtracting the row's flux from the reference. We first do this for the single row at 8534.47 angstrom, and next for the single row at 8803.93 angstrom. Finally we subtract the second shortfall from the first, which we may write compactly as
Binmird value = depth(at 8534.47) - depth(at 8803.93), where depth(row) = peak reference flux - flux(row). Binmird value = 0.43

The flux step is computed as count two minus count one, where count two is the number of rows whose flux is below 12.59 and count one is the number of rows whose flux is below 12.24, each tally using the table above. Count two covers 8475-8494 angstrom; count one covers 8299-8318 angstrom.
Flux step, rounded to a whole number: 1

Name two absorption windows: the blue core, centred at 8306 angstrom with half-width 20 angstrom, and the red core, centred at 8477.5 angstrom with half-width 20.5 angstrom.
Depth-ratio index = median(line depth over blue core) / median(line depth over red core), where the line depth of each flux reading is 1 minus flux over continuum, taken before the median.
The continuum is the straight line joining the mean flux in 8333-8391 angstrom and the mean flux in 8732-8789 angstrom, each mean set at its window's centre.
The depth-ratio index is -1.5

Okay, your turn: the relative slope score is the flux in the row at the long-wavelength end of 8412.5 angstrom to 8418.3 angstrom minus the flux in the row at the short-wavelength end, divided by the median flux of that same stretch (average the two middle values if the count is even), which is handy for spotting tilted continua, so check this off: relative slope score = 0.10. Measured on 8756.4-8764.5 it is -0.01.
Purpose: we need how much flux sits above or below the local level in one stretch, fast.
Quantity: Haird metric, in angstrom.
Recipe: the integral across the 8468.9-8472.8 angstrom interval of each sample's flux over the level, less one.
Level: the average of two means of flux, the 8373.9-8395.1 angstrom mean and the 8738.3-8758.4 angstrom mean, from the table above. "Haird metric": 0.04 angstrom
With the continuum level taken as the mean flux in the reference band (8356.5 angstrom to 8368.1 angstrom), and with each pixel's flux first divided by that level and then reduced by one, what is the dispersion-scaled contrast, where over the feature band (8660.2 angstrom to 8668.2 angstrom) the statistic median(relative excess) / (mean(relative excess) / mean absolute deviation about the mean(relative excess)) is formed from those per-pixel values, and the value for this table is 0.055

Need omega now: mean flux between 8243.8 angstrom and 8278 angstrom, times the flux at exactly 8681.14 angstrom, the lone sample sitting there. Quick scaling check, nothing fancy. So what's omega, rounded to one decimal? 154.5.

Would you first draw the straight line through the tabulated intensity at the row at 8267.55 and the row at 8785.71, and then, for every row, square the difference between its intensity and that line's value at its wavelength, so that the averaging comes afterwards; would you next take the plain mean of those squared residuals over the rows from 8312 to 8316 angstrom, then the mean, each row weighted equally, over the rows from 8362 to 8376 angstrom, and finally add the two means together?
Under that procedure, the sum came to 2.4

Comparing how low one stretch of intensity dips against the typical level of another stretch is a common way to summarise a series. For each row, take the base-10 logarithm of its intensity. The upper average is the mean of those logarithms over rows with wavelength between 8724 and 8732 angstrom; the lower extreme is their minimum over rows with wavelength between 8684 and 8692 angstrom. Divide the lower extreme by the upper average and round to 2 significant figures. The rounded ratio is 0.99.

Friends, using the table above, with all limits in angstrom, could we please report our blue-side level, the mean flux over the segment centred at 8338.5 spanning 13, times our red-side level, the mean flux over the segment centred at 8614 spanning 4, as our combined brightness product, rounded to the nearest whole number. 153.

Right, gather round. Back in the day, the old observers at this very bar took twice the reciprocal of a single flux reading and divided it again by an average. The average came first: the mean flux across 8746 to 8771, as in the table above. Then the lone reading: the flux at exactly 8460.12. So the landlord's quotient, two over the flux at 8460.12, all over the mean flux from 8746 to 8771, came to 0.0134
